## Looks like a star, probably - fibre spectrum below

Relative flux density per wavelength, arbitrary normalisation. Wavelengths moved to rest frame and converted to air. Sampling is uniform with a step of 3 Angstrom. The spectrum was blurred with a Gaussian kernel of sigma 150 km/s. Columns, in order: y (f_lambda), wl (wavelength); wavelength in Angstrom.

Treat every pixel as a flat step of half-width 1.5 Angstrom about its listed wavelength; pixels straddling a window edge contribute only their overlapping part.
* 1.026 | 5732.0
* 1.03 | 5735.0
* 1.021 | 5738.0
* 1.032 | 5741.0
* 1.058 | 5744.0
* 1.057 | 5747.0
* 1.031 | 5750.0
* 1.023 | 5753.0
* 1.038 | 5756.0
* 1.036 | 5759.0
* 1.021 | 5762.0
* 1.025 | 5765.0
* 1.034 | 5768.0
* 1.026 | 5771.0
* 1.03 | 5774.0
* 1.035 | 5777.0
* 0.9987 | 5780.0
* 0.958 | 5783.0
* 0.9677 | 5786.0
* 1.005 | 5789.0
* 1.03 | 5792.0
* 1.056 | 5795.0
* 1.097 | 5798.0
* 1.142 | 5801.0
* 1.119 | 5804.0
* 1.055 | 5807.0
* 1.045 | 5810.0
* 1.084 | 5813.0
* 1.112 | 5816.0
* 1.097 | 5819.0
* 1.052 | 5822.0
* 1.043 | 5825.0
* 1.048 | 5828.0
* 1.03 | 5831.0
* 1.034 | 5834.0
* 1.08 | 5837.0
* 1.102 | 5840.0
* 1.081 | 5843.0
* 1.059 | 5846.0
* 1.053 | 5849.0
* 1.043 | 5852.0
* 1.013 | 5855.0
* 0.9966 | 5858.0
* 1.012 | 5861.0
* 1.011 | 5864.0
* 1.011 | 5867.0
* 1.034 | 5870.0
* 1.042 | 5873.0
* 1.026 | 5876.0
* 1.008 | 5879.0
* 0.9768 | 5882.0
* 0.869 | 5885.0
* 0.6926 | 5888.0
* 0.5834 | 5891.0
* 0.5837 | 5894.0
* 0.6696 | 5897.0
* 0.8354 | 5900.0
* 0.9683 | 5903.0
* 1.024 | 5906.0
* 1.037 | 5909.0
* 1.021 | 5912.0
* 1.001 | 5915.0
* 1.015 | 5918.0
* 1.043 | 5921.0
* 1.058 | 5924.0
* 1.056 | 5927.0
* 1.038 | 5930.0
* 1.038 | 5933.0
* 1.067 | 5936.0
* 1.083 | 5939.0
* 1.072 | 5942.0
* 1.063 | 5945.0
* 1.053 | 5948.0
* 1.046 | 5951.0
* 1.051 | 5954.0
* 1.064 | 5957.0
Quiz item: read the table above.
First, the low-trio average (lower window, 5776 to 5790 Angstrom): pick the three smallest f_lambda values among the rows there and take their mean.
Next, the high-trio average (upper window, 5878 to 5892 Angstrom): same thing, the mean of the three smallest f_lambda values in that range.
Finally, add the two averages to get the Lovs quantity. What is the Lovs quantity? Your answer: 1.690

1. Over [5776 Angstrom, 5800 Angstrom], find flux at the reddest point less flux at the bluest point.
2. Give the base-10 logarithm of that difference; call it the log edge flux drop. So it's -1.2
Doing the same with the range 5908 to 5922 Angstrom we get -2.2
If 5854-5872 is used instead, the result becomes -1.7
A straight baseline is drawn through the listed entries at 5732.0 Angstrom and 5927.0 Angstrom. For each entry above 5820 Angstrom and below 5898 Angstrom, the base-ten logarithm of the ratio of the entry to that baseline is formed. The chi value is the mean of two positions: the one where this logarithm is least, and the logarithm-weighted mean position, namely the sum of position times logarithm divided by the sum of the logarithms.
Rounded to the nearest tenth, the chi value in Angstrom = 5891.5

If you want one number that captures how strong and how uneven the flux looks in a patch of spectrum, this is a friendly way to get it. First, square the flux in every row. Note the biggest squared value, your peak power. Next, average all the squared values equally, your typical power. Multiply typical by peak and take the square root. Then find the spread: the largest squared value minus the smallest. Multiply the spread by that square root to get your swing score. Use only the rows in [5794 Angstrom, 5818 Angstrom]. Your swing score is 0.26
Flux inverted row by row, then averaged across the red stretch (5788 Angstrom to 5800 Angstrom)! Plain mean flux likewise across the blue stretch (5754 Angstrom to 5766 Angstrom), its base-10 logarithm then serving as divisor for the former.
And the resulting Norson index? 74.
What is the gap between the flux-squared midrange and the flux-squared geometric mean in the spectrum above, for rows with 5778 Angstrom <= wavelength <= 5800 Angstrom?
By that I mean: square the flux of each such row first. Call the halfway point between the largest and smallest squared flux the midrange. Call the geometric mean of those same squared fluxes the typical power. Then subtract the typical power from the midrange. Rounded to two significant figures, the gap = 0.030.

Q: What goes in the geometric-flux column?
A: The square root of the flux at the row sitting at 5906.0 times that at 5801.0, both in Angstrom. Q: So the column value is 1.08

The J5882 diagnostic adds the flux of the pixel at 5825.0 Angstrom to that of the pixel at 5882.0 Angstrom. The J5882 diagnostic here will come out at 2.02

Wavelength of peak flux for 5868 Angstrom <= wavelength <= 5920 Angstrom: 5873.0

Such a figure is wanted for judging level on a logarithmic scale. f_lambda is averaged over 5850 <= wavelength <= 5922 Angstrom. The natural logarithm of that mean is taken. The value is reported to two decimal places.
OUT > -0.06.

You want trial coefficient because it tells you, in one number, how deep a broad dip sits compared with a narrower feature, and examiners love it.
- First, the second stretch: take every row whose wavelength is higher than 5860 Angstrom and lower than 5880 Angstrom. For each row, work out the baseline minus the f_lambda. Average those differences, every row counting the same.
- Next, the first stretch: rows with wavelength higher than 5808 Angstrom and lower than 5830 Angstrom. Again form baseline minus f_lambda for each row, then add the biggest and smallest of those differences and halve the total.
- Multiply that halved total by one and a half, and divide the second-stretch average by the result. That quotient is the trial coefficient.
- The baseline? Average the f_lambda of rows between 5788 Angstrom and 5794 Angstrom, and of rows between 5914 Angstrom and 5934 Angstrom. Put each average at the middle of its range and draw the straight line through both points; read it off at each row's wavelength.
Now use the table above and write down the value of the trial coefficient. -0.1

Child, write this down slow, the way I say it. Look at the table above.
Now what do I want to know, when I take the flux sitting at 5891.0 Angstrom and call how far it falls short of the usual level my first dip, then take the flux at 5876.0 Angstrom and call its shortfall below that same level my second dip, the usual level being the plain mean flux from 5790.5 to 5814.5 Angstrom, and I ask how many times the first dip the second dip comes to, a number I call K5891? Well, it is 0.1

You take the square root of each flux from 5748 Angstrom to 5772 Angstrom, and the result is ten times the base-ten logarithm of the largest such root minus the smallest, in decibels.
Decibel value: -20.8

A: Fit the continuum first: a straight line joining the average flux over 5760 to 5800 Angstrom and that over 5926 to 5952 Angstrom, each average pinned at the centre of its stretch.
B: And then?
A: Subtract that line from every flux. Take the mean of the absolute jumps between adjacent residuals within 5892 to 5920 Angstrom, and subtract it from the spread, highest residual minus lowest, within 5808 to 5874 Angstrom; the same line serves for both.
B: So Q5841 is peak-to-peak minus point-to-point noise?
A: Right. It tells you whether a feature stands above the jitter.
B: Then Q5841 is 0.062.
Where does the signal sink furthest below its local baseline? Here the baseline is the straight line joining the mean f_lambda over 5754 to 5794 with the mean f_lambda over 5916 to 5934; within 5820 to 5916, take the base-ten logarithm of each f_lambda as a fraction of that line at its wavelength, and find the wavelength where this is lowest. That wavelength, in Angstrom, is 5891.0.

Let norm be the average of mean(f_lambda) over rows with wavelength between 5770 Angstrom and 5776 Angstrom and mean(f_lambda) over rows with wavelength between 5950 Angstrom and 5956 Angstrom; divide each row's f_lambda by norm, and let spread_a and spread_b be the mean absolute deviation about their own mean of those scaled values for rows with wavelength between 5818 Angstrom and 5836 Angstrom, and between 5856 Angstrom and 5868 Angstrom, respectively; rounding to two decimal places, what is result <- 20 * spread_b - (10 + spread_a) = -9.91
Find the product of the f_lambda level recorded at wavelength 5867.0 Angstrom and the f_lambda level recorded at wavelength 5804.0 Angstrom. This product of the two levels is 1.13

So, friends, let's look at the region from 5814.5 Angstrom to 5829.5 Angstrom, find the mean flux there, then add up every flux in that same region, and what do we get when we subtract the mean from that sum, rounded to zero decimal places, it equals 4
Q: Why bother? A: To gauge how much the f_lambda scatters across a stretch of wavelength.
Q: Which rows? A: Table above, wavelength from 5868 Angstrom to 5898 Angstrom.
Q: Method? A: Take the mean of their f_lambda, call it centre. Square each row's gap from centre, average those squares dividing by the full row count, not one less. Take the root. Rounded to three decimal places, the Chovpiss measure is 0.185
